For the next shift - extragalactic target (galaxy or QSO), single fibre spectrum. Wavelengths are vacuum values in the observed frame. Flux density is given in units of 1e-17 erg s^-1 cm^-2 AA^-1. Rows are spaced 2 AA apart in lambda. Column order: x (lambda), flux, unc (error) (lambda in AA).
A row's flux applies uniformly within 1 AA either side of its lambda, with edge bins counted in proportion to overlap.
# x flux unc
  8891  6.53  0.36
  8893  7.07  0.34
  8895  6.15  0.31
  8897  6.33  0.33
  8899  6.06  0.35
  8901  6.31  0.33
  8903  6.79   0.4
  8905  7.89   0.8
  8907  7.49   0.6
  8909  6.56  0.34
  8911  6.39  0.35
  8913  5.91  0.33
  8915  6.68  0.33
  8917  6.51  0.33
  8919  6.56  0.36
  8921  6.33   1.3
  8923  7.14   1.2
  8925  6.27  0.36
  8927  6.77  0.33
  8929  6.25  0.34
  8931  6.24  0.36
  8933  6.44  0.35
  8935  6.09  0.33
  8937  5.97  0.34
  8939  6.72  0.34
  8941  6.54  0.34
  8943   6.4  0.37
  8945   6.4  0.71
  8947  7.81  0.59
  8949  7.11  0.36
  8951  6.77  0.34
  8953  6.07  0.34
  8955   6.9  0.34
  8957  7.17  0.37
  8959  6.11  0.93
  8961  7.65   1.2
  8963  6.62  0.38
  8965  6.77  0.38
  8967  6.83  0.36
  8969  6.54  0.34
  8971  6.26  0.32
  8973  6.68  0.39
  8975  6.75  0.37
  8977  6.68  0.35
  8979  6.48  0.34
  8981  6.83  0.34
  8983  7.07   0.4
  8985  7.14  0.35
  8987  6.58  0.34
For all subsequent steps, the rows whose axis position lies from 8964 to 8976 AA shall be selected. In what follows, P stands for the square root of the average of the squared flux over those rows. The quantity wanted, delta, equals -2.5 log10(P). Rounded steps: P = 6.64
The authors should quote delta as -2.06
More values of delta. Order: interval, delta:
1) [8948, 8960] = -2.07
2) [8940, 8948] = -2.08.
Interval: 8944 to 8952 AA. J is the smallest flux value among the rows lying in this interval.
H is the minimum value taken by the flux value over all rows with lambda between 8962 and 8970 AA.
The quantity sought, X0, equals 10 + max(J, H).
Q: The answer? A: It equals 16.5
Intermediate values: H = 6.54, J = 6.4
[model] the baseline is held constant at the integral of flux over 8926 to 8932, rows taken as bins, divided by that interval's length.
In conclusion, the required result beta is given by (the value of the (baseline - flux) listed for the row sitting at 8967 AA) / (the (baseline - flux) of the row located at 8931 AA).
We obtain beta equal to -2.3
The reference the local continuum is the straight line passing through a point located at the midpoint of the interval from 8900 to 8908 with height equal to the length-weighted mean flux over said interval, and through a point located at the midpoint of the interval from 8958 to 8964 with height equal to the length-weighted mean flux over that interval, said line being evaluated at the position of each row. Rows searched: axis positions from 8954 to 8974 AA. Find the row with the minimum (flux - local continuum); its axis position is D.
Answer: 8959 AA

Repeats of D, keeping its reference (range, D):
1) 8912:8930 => 8913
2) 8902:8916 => 8913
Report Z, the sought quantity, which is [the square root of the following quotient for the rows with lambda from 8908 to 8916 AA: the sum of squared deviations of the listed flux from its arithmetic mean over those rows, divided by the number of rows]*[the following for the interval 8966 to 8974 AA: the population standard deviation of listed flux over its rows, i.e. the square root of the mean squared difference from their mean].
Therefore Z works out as 0.06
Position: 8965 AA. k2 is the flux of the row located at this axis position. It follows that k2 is 6.77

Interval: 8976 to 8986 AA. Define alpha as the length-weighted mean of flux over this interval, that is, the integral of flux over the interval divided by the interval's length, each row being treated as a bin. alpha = 6.8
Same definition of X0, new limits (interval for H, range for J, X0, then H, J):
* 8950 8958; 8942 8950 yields 16.4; 6.07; 6.4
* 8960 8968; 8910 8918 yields 16.6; 6.62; 5.91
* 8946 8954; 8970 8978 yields 16.3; 6.07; 6.26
